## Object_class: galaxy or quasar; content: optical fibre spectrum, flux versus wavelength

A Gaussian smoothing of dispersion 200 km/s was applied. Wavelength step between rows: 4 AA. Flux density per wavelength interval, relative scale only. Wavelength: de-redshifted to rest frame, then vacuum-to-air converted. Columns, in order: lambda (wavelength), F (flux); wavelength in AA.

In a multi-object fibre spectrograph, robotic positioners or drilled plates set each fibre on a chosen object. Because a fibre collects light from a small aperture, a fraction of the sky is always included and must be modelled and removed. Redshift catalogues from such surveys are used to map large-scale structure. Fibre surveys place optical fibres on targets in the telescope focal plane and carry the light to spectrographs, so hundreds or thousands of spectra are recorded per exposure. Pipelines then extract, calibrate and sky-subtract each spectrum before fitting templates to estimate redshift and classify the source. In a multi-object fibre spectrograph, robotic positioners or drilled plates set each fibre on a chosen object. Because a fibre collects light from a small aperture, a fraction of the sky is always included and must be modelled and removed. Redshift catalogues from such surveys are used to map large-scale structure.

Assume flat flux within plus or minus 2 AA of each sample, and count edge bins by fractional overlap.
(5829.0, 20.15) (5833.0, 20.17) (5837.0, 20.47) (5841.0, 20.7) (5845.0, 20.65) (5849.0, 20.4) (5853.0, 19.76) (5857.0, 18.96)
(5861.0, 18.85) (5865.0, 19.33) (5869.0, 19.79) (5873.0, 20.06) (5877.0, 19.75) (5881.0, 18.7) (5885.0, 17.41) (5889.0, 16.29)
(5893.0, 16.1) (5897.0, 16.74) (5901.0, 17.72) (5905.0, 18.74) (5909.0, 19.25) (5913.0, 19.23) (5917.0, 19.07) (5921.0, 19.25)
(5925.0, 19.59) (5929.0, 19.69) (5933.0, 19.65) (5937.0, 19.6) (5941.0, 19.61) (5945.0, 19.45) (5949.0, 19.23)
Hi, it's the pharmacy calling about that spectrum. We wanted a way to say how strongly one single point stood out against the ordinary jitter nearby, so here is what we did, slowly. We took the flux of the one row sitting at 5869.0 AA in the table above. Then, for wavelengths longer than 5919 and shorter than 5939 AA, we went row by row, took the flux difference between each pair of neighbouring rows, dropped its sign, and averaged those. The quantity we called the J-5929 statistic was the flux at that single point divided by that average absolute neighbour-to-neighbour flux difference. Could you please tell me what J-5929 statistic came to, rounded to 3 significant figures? 149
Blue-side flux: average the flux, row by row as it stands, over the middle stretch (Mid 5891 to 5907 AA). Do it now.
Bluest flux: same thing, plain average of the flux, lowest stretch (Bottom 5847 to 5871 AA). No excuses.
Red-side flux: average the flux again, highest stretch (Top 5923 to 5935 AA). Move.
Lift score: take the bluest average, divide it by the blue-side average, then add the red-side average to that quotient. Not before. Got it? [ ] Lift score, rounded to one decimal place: 20.8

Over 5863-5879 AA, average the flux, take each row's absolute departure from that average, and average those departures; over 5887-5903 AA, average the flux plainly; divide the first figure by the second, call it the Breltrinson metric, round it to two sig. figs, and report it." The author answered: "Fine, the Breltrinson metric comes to 0.012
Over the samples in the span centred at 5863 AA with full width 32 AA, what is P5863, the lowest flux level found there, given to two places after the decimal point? 18.85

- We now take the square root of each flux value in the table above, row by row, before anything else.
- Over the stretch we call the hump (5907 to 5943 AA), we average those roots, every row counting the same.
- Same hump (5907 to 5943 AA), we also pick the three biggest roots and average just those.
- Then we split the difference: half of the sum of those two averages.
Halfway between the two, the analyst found 4.42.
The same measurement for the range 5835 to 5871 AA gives 4.50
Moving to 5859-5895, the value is 4.38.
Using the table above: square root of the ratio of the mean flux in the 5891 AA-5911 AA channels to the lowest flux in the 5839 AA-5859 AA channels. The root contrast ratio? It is 0.97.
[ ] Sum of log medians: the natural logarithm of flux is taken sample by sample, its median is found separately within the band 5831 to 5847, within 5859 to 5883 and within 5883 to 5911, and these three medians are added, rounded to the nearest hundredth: 8.85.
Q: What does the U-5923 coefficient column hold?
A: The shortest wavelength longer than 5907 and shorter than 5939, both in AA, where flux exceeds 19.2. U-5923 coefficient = 5909.0 AA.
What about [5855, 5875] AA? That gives 5865.0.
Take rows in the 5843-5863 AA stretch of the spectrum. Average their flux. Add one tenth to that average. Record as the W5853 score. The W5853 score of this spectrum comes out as 19.8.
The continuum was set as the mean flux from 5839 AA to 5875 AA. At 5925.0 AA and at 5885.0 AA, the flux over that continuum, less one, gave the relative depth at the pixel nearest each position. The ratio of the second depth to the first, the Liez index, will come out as 10.0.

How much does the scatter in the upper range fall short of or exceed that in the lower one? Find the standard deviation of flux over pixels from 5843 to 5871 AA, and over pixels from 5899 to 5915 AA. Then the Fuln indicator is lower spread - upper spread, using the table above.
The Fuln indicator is 0.0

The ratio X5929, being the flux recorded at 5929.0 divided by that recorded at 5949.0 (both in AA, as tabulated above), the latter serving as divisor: 1.02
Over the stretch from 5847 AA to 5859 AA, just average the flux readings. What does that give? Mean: 19.7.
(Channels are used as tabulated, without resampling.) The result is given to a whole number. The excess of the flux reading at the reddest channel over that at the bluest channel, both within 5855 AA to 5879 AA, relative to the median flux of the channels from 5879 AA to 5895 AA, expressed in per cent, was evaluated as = 5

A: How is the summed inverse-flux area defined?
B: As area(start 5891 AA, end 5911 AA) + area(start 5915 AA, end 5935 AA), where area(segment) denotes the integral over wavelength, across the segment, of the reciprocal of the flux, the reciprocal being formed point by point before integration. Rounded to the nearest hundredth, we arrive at 2.16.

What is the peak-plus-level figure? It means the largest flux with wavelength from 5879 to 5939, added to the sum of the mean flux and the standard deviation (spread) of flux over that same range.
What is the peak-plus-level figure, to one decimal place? 39.4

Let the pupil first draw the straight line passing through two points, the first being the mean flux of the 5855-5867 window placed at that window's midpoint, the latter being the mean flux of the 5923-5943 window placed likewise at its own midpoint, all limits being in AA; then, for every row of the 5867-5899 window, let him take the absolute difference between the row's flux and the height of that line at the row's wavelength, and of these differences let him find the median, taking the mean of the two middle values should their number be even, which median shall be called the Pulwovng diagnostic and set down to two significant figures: 1.4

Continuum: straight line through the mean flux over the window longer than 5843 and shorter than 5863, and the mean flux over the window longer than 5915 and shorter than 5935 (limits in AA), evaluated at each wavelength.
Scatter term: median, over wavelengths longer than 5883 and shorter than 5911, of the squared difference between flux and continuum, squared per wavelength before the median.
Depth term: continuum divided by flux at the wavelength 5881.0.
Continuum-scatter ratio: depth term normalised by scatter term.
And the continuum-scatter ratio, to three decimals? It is 0.218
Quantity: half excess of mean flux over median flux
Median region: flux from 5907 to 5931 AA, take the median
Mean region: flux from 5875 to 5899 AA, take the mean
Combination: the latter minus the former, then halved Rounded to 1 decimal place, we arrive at -0.9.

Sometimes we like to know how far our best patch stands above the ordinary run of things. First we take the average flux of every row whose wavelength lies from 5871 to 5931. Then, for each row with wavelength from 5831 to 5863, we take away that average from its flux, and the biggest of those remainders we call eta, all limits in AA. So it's 2.2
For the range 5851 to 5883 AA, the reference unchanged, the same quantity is 1.6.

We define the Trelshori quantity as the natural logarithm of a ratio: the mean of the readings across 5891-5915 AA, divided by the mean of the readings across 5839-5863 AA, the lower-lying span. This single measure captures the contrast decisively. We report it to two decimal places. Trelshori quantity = -0.10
